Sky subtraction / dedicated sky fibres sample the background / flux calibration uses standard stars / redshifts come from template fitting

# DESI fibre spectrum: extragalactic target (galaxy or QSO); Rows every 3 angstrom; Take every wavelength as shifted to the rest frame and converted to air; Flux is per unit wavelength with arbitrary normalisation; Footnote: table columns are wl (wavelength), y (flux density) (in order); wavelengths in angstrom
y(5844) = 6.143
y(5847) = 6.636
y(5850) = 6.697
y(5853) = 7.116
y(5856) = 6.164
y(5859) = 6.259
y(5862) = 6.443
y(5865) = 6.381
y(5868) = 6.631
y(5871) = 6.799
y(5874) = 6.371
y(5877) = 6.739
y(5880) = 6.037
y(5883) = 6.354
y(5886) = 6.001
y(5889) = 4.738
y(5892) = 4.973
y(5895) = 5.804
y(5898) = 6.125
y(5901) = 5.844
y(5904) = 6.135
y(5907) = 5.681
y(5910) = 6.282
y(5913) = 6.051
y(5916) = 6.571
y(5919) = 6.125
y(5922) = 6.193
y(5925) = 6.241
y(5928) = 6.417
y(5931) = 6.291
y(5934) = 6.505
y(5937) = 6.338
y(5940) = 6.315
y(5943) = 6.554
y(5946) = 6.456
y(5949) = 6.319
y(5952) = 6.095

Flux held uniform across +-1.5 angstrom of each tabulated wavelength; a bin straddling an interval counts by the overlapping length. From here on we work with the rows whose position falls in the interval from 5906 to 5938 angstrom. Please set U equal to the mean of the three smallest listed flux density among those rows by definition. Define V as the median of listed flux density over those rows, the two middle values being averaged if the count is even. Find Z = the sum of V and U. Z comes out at 12.2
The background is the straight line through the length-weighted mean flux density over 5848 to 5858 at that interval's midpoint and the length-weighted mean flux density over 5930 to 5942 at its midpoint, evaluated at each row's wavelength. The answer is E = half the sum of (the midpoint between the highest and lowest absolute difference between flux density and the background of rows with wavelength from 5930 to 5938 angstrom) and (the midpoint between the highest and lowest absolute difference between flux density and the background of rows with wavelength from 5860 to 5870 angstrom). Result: 0.10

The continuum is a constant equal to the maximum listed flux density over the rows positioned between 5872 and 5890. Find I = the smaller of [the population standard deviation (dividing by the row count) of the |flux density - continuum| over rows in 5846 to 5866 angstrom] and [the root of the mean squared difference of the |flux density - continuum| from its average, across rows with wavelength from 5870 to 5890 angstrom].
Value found 0.177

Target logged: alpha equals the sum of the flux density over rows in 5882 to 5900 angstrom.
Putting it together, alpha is 34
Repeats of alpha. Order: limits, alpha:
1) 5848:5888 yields 84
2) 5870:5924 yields 109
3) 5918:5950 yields 70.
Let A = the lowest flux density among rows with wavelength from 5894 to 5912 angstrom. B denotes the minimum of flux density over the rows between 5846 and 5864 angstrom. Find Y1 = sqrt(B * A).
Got 5.92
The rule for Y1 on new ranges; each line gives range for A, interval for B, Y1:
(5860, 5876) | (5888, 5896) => 5.49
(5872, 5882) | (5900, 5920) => 5.86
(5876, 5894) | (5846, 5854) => 5.61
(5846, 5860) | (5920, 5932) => 6.18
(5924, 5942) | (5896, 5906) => 6.04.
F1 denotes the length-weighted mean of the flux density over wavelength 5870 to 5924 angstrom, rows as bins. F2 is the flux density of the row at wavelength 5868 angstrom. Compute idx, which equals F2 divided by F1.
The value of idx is 1.10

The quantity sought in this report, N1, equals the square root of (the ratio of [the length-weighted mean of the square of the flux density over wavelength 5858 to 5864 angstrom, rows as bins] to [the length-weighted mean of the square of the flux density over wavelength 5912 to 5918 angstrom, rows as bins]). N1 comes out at 1.01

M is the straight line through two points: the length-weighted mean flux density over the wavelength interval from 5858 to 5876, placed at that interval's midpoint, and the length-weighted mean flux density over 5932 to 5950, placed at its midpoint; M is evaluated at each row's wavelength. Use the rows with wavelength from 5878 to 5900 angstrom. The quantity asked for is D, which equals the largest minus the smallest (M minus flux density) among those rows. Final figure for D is 1.61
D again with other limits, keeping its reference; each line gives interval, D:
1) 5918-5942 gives 0.40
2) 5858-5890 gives 2.04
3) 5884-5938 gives 1.86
